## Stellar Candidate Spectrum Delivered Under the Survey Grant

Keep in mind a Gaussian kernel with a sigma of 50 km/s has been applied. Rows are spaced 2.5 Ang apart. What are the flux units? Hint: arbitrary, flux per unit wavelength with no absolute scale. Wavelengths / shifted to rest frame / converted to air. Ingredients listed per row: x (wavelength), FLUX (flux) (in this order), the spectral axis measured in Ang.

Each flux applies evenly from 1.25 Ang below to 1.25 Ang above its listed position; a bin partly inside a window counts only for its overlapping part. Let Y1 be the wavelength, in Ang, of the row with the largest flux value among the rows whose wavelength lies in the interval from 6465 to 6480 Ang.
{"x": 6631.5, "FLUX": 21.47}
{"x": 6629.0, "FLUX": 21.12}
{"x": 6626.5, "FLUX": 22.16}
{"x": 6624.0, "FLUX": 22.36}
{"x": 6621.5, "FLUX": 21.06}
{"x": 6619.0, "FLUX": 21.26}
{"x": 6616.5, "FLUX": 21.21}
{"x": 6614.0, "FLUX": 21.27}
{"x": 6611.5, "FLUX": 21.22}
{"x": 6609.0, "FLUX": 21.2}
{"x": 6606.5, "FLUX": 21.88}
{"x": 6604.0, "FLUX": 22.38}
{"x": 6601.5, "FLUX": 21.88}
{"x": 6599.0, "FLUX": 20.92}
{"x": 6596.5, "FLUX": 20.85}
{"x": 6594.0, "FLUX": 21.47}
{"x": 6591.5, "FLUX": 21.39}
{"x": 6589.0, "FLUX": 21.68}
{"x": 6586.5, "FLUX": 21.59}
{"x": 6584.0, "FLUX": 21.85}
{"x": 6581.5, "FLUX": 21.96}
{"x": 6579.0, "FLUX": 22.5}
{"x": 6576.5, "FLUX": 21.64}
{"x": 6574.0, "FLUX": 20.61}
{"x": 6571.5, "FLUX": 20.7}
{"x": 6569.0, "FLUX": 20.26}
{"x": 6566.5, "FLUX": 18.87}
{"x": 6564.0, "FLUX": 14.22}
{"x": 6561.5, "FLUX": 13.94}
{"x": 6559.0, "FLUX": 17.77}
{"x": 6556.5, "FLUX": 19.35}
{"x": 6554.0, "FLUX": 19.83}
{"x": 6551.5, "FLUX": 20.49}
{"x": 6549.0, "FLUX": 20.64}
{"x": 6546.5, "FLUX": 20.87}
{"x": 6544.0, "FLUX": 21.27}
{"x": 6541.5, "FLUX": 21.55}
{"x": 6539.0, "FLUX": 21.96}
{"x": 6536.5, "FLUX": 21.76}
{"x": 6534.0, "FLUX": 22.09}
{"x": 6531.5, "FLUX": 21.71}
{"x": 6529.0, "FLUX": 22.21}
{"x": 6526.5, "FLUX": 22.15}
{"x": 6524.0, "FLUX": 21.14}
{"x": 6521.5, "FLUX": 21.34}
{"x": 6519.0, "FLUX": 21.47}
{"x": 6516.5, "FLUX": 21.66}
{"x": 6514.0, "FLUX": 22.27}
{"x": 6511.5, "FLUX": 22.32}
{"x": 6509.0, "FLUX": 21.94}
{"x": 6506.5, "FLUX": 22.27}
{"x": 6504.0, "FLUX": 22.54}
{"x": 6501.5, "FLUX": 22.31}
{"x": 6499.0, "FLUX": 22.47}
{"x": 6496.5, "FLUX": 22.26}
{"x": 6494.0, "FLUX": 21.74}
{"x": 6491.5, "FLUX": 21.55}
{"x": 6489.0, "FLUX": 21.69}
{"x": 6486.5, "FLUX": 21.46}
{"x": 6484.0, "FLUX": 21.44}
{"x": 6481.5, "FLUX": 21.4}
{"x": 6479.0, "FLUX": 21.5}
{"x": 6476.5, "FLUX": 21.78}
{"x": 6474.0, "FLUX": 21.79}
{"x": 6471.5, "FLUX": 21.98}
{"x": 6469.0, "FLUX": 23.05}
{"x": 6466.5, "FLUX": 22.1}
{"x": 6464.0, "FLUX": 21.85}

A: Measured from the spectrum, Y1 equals 6469.0 Ang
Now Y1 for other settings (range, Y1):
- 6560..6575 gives 6571.5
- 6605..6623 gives 6606.5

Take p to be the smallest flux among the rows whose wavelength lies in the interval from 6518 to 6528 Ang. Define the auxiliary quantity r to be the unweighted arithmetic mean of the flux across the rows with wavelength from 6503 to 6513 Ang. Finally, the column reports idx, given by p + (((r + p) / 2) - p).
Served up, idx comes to 21.7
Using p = 21.14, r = 22.3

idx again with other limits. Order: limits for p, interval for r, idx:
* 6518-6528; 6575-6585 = 21.6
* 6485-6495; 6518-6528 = 21.5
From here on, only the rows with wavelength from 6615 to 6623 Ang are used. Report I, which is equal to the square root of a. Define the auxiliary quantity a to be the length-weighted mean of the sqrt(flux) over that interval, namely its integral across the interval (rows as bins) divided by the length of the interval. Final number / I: 2.15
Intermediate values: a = 4.61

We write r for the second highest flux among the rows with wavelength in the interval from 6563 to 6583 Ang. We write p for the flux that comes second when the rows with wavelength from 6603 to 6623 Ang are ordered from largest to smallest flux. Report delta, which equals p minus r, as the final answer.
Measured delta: -0.08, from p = 21.88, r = 21.96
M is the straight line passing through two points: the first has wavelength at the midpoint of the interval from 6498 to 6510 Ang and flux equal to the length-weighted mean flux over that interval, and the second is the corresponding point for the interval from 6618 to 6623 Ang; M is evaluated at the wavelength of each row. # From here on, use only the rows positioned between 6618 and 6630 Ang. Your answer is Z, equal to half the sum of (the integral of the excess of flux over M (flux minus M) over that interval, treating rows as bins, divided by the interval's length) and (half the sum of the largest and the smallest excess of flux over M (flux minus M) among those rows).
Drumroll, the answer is 0.5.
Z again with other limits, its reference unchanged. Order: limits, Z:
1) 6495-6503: 0.0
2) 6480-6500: -0.6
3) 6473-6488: -1.0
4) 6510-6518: -0.2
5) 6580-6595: 0.1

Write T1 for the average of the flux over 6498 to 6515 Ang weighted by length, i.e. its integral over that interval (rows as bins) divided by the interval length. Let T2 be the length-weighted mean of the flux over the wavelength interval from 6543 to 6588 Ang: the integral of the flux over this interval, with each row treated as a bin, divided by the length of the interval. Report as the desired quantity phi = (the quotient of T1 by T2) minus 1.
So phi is 0.12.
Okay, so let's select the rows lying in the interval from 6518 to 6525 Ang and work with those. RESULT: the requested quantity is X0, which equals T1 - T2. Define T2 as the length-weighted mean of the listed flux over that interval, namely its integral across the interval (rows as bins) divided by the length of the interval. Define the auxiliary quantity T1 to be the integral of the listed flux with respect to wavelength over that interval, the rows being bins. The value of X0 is 128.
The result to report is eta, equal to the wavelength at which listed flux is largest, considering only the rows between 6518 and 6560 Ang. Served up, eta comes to 6529.0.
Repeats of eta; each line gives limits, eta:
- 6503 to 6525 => 6504.0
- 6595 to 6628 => 6604.0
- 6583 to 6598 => 6584.0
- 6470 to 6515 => 6504.0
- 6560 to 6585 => 6579.0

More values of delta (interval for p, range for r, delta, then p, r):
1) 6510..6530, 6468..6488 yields 0.29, 22.27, 21.98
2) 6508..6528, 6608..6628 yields 0.11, 22.27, 22.16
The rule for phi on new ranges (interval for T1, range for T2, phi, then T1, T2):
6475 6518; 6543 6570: 0.16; 21.9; 18.8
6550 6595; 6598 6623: -0.07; 20.0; 21.4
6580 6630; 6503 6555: 0.00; 21.5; 21.6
